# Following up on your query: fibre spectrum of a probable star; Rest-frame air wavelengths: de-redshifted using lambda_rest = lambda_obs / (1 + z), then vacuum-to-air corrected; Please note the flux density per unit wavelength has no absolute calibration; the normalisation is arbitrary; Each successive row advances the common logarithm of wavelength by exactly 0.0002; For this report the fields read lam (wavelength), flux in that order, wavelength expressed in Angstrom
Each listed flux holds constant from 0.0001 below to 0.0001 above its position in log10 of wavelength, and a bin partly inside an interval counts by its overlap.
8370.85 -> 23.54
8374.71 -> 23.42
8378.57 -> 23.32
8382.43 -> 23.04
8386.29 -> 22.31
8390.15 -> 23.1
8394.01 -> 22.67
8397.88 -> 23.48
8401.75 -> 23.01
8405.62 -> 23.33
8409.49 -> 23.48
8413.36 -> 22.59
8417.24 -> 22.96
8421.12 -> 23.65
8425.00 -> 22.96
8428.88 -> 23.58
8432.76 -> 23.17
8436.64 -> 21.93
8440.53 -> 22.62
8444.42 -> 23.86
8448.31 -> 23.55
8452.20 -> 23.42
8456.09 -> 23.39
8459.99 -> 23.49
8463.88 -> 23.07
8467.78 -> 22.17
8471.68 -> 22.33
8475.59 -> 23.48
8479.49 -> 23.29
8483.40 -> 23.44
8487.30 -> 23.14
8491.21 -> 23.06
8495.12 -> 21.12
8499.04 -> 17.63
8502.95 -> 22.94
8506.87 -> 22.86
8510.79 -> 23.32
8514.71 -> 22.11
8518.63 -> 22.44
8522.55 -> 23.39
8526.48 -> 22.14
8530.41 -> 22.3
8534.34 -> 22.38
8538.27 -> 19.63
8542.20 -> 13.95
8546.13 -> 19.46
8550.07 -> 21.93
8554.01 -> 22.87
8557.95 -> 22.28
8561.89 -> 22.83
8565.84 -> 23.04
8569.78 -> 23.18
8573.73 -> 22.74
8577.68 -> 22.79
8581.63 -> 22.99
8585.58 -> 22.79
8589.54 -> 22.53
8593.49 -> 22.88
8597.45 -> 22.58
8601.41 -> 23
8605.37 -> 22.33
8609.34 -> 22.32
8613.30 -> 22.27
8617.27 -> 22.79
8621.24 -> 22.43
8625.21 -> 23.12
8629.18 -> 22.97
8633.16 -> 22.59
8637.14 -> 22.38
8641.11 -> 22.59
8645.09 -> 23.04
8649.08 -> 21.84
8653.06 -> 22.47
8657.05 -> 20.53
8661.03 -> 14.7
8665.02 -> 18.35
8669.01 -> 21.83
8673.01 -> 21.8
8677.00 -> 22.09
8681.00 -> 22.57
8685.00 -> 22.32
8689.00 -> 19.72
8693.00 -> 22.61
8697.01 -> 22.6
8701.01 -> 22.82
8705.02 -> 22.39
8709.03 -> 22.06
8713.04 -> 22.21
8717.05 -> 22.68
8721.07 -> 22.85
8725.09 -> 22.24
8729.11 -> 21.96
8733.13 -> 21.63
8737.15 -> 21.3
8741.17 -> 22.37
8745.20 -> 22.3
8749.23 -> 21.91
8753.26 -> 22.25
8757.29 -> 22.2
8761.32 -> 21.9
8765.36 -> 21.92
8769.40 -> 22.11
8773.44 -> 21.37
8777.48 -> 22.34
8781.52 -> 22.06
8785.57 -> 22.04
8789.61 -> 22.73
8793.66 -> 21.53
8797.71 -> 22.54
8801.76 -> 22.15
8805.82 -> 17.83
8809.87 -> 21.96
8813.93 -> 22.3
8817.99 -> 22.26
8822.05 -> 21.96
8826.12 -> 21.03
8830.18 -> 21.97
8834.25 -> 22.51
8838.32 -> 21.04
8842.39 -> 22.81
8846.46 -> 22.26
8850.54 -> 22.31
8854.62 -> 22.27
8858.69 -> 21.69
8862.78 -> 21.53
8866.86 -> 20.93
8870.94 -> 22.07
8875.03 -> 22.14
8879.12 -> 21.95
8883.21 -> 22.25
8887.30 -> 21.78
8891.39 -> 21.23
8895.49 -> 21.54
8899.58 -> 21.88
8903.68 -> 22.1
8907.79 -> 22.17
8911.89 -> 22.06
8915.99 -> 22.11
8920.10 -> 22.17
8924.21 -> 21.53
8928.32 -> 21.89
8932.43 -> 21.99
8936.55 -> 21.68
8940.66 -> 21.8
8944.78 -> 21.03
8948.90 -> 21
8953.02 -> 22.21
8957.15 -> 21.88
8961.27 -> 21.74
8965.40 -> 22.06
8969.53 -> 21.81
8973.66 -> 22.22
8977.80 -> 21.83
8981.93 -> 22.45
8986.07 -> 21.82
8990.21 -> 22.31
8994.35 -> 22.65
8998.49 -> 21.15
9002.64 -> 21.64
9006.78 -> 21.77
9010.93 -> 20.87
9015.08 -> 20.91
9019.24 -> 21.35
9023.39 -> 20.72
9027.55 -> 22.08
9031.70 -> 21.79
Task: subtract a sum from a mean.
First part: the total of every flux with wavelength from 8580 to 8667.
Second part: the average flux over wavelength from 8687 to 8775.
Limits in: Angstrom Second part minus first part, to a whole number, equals -461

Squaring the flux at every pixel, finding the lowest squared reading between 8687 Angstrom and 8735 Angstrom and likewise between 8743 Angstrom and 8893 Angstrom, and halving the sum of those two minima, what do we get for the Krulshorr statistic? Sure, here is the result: 353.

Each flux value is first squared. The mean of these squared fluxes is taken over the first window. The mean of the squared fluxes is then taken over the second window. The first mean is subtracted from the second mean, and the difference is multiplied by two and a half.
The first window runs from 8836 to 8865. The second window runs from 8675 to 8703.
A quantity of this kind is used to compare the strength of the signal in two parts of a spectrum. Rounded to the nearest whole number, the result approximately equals 15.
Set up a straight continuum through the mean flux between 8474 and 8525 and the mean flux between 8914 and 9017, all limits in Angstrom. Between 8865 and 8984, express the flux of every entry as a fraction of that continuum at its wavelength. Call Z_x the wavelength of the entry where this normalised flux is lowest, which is 8866.86 Angstrom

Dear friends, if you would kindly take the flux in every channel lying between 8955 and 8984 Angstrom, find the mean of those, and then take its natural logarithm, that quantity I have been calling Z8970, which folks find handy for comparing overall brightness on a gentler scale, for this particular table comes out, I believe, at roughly 3.09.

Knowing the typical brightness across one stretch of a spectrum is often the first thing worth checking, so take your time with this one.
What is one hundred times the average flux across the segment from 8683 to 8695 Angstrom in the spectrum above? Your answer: 2155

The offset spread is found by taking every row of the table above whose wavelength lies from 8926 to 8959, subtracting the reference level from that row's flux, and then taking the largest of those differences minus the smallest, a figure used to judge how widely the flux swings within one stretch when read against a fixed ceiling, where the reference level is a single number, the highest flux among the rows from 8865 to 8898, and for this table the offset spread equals 1.2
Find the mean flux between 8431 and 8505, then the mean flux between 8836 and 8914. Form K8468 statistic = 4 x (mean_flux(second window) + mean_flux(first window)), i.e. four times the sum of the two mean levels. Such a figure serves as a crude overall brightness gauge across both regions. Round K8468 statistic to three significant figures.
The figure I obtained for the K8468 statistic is 178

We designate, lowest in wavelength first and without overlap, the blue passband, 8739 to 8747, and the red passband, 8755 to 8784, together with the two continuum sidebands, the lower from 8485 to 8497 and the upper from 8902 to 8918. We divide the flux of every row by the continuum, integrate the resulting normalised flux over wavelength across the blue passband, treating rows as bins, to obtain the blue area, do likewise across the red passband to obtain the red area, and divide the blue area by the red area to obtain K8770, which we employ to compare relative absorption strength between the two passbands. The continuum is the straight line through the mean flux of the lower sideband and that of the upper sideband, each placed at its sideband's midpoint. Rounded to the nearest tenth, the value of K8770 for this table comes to 0.3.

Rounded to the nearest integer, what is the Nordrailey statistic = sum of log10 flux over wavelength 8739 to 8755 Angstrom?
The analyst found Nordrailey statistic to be 5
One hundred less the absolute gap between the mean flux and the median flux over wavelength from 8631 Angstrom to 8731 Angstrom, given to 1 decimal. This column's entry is 99.4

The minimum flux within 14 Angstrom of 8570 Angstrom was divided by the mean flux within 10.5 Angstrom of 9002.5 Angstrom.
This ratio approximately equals 1.03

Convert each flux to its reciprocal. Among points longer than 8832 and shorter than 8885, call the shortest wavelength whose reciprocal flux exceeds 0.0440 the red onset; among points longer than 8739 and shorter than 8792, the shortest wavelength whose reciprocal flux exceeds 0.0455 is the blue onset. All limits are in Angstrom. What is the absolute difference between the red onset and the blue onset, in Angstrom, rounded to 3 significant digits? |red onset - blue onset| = 85.0 Angstrom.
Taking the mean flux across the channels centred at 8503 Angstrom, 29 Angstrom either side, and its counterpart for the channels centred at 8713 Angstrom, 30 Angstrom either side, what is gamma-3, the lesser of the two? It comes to 22.1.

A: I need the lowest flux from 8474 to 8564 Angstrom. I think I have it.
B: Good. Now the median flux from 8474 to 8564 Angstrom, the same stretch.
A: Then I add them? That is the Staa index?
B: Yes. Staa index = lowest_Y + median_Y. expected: 36.4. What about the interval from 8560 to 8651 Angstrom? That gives 44.6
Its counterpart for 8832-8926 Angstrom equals 43.0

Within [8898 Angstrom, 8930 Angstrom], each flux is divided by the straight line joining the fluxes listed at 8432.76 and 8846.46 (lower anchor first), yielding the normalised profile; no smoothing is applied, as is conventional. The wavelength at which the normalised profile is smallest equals 8924.21 Angstrom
